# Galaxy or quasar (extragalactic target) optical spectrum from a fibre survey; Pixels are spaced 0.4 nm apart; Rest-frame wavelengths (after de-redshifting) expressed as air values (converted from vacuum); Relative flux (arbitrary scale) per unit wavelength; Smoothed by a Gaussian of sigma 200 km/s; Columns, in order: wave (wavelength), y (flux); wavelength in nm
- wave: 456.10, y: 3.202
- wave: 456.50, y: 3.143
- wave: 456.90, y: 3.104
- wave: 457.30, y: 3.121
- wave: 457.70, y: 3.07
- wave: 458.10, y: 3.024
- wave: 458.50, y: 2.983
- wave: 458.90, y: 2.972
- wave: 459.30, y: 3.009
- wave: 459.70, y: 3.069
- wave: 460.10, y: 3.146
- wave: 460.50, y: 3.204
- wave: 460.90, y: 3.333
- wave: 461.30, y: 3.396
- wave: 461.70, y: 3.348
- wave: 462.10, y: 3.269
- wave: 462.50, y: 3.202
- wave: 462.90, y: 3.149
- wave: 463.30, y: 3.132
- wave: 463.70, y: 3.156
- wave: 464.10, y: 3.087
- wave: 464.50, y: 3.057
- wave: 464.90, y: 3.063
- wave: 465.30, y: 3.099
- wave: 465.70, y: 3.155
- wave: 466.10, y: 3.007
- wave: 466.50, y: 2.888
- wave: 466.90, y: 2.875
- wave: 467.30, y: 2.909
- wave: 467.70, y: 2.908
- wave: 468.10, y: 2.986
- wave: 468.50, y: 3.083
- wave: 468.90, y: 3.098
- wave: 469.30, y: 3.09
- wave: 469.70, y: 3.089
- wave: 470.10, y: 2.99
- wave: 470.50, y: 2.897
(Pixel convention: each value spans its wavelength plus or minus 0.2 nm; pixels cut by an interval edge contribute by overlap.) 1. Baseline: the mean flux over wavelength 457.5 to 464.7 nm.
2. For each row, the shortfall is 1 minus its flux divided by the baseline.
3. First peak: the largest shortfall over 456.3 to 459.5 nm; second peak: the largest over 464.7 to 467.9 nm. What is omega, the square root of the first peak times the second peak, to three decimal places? 0.069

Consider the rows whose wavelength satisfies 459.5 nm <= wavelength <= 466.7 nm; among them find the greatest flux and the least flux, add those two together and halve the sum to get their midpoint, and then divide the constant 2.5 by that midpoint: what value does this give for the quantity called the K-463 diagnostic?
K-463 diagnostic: 0.796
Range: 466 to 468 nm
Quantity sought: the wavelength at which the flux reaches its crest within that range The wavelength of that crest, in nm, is 466.10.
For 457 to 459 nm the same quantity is 457.30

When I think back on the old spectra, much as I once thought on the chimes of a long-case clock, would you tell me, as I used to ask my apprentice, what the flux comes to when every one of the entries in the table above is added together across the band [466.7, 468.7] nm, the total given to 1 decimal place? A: 14.8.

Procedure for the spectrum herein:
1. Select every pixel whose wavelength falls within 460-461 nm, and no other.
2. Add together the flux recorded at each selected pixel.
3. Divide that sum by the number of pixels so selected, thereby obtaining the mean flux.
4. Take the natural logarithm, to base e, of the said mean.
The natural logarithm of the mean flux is 1.17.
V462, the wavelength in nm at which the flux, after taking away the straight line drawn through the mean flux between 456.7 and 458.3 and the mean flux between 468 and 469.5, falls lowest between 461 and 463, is 462.90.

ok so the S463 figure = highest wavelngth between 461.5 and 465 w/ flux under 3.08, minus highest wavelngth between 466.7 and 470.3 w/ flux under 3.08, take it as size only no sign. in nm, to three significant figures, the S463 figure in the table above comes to 5.20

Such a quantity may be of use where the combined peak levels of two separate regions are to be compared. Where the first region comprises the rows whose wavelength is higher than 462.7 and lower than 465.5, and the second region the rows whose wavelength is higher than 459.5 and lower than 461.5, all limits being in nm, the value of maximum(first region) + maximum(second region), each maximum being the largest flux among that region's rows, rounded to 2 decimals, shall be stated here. 6.55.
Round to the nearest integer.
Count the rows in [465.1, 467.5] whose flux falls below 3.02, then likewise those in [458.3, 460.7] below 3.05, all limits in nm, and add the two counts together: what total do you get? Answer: 7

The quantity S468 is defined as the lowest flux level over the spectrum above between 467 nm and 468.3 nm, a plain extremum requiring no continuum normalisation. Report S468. 2.908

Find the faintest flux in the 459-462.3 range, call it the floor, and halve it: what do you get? 1.50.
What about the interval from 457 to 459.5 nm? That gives 1.49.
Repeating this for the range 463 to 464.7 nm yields 1.53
